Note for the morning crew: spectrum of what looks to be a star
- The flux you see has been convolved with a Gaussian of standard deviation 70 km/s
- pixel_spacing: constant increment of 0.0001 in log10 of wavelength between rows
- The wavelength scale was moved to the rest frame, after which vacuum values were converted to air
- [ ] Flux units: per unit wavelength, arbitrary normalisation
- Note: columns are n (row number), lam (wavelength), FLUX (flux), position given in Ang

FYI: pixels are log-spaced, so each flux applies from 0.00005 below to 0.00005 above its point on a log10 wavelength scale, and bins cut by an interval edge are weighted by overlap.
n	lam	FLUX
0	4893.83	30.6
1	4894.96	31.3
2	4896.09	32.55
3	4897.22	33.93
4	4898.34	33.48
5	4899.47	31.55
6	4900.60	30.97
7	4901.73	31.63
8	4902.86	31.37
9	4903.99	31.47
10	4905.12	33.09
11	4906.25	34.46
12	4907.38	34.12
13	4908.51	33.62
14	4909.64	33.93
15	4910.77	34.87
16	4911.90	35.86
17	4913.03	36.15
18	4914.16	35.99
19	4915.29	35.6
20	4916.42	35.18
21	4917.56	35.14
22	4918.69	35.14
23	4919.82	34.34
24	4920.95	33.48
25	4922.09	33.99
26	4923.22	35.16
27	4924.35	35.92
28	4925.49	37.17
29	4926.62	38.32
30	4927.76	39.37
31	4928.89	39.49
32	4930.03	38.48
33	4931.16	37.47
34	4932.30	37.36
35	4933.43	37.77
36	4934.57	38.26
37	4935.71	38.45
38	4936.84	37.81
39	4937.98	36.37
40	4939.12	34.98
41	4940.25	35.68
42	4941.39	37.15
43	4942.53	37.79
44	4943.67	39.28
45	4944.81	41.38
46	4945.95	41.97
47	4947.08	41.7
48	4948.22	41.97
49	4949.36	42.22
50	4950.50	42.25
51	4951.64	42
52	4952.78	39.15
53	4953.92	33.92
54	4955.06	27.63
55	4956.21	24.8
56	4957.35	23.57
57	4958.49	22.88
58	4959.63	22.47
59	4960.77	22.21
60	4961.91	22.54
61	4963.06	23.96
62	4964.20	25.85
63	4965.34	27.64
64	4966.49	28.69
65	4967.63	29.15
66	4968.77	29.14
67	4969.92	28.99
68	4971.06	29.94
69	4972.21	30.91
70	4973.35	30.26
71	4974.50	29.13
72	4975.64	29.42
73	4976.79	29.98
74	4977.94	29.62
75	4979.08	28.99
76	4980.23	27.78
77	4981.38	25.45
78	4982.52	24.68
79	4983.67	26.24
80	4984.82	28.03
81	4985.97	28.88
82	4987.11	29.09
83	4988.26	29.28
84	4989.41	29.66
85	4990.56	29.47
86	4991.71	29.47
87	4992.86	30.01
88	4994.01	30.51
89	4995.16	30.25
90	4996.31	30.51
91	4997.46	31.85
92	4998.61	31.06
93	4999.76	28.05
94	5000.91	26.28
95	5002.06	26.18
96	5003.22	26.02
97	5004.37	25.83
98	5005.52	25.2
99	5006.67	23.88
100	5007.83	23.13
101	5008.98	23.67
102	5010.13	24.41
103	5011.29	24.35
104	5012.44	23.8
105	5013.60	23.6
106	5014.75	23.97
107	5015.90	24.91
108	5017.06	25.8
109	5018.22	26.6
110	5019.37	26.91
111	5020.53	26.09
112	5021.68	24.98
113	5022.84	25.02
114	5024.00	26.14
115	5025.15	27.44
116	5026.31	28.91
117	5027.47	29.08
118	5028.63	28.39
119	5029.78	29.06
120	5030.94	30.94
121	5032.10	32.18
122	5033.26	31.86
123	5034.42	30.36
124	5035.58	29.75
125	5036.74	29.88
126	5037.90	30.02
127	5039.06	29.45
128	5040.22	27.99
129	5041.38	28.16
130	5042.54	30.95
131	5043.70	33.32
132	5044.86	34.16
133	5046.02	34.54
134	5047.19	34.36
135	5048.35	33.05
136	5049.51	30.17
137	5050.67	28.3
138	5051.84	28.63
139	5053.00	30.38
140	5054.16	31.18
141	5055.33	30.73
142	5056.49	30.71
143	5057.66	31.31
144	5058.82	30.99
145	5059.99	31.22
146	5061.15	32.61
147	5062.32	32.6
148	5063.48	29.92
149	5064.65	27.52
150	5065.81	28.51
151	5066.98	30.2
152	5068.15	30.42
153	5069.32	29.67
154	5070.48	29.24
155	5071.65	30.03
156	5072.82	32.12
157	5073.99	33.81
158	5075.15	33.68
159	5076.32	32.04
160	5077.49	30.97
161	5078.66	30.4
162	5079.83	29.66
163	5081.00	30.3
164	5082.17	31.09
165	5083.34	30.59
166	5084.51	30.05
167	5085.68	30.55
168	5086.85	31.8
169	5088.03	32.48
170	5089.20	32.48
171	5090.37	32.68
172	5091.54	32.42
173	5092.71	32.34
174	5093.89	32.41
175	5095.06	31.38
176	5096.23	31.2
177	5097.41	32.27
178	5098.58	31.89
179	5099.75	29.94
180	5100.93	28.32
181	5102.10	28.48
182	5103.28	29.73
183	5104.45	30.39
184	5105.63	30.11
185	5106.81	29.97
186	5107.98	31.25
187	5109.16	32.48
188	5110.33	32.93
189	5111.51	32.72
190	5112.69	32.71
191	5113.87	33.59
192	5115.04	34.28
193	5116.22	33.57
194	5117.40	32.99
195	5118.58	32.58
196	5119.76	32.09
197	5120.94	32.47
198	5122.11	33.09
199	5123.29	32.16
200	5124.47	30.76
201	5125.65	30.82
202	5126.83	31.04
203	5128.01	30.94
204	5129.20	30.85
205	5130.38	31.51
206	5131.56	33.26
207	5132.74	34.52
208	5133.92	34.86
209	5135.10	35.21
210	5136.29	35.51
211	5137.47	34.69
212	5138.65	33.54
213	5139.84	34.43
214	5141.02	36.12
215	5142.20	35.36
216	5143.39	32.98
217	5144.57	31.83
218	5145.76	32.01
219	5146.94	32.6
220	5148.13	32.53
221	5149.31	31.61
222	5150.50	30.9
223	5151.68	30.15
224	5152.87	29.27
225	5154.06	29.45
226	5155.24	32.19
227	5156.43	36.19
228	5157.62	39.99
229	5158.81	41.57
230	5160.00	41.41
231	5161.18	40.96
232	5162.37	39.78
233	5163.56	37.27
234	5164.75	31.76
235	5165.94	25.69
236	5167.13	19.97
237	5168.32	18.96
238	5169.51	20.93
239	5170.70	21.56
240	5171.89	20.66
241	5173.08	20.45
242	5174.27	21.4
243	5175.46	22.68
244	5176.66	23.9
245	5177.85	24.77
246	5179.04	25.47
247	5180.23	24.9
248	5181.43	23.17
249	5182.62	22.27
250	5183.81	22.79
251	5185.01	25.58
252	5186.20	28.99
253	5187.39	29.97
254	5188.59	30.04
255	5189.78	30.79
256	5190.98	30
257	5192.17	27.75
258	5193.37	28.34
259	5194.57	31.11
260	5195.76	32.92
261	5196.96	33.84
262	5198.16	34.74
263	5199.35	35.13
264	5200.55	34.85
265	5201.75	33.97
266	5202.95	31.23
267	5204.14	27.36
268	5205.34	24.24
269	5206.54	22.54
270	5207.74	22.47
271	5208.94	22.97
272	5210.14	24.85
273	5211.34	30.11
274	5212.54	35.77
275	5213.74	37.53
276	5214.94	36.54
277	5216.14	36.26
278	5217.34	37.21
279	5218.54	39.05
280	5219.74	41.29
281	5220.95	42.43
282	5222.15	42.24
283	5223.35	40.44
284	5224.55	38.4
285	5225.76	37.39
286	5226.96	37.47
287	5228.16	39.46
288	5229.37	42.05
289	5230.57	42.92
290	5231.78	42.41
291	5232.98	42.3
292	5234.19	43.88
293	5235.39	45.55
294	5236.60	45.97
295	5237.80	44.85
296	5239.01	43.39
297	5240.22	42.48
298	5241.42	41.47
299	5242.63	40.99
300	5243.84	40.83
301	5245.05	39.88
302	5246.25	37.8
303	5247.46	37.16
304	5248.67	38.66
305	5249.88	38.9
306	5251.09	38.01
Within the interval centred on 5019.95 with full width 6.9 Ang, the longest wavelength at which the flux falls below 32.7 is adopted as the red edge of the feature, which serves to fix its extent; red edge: 5022.84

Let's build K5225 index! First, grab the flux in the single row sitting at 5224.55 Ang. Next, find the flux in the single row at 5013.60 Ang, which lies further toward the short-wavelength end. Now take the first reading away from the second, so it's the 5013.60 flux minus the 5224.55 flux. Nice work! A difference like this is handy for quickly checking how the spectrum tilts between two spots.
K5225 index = -15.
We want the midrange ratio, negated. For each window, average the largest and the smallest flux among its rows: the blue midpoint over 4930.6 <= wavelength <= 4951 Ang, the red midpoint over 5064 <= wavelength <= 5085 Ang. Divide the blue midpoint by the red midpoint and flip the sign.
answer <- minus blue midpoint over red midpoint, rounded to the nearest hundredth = -1.26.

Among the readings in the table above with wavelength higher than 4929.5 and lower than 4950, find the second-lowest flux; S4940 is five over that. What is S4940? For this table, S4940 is 0.140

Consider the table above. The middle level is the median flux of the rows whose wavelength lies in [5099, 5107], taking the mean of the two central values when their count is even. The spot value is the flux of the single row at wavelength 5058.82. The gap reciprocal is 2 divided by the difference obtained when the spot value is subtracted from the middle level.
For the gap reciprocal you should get -1.9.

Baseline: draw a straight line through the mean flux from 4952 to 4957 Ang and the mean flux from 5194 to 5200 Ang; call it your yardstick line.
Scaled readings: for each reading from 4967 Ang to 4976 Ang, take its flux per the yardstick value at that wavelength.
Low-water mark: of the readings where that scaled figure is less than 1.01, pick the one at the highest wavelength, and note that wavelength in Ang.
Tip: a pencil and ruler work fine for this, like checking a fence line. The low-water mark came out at 4975.64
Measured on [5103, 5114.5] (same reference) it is 5112.69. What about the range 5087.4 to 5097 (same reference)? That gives 5096.23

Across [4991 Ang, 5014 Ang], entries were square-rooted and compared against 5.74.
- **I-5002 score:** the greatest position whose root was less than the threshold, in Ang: 5013.60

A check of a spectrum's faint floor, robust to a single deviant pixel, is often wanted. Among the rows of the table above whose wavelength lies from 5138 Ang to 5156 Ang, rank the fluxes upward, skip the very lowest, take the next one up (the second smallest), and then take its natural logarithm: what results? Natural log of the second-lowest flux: 3.38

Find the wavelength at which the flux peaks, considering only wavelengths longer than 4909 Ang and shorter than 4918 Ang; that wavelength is 4913.03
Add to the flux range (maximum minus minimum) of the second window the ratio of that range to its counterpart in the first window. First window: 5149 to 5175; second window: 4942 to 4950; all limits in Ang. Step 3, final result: 4.6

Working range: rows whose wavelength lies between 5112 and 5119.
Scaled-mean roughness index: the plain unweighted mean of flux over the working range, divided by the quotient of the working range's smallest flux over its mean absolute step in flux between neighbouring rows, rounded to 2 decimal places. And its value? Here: 0.67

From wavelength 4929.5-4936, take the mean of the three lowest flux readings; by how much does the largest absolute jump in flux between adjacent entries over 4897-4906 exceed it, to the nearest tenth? -35.6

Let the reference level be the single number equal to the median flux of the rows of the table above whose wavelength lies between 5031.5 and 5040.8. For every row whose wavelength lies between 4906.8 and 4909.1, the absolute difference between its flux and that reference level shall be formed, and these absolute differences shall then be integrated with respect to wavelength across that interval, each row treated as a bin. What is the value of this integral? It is 9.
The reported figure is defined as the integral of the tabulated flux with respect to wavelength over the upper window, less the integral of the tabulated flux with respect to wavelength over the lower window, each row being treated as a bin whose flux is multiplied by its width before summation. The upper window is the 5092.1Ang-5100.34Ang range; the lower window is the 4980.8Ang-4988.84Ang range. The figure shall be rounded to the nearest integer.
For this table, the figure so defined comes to 40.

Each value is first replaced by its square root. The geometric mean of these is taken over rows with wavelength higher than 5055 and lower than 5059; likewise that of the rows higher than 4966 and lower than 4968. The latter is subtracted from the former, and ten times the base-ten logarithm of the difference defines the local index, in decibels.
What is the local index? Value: -7.3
